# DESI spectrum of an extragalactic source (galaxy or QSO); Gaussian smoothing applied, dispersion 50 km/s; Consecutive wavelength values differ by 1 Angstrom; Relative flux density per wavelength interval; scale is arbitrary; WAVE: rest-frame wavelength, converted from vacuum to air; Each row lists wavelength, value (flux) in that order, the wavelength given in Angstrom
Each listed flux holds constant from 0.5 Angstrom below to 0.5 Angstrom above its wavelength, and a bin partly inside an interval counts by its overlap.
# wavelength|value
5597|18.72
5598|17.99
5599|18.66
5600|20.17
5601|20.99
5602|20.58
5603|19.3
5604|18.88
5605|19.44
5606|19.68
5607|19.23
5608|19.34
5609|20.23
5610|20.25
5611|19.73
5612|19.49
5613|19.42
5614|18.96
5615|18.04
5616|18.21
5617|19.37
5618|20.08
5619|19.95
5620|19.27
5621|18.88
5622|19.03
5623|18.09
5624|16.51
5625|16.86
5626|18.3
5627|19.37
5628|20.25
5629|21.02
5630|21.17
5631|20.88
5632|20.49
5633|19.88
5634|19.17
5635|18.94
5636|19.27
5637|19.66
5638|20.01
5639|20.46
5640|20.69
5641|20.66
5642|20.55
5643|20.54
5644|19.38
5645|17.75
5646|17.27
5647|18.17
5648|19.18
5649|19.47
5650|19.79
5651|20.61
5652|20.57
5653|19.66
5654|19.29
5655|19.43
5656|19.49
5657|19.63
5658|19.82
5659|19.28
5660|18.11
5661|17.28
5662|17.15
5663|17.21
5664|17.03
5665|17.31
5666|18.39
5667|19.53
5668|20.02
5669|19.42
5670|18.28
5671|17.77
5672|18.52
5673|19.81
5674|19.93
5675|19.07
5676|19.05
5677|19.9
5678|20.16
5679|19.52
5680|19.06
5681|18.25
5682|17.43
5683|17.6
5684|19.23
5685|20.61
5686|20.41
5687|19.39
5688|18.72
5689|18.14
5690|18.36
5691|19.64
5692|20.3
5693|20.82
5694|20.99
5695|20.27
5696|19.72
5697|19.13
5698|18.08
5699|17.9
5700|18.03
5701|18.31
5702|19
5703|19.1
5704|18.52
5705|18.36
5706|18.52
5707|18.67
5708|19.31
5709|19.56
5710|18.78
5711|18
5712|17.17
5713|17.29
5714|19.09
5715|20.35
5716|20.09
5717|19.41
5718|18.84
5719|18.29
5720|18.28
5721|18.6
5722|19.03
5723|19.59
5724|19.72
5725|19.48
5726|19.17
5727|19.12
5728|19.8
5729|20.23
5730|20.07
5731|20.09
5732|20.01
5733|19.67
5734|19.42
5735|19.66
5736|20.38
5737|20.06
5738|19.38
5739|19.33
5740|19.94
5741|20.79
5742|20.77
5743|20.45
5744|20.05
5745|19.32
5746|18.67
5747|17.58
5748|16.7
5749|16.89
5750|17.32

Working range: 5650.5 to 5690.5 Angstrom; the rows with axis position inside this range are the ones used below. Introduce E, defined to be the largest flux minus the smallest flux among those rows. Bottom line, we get 3.6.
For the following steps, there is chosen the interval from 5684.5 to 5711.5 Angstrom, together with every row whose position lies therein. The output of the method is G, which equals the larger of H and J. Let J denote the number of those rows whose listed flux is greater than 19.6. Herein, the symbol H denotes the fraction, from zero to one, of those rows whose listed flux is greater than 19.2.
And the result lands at 8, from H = 0.41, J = 8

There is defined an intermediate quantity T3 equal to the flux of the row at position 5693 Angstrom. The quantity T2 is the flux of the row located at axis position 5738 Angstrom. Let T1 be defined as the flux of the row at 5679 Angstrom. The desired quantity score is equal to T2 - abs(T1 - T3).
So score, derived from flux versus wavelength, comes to 18.1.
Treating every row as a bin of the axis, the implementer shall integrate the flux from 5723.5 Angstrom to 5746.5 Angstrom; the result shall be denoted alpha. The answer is 455.6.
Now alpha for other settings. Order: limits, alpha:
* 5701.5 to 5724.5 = 433.6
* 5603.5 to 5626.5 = 437.2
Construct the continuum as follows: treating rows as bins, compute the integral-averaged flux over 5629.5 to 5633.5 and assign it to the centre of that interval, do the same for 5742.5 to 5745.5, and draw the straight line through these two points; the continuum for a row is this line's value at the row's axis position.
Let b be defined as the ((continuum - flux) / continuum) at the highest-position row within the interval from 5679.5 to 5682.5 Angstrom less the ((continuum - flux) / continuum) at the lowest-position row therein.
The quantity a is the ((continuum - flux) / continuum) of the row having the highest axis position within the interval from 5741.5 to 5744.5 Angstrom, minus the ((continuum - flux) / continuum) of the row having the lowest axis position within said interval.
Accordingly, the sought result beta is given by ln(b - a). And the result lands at -3.1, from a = 0.035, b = 0.08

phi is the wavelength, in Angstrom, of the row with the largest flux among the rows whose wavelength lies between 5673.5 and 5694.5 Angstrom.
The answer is 5694 Angstrom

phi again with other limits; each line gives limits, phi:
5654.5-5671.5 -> 5668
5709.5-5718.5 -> 5715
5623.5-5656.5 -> 5630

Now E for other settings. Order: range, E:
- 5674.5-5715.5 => 3.8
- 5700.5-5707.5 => 0.8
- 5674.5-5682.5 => 2.7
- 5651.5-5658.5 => 1.3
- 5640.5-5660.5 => 3.4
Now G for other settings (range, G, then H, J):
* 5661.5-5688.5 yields 7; 0.44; 7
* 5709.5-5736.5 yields 11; 0.56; 11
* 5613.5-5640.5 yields 12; 0.59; 12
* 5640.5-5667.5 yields 9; 0.59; 9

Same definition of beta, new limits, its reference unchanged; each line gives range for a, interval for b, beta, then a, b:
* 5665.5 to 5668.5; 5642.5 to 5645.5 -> -1.5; -0.080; 0.14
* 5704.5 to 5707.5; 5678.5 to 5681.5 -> -2.6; -0.016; 0.06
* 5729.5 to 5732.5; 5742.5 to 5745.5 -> -2.9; 0.002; 0.06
